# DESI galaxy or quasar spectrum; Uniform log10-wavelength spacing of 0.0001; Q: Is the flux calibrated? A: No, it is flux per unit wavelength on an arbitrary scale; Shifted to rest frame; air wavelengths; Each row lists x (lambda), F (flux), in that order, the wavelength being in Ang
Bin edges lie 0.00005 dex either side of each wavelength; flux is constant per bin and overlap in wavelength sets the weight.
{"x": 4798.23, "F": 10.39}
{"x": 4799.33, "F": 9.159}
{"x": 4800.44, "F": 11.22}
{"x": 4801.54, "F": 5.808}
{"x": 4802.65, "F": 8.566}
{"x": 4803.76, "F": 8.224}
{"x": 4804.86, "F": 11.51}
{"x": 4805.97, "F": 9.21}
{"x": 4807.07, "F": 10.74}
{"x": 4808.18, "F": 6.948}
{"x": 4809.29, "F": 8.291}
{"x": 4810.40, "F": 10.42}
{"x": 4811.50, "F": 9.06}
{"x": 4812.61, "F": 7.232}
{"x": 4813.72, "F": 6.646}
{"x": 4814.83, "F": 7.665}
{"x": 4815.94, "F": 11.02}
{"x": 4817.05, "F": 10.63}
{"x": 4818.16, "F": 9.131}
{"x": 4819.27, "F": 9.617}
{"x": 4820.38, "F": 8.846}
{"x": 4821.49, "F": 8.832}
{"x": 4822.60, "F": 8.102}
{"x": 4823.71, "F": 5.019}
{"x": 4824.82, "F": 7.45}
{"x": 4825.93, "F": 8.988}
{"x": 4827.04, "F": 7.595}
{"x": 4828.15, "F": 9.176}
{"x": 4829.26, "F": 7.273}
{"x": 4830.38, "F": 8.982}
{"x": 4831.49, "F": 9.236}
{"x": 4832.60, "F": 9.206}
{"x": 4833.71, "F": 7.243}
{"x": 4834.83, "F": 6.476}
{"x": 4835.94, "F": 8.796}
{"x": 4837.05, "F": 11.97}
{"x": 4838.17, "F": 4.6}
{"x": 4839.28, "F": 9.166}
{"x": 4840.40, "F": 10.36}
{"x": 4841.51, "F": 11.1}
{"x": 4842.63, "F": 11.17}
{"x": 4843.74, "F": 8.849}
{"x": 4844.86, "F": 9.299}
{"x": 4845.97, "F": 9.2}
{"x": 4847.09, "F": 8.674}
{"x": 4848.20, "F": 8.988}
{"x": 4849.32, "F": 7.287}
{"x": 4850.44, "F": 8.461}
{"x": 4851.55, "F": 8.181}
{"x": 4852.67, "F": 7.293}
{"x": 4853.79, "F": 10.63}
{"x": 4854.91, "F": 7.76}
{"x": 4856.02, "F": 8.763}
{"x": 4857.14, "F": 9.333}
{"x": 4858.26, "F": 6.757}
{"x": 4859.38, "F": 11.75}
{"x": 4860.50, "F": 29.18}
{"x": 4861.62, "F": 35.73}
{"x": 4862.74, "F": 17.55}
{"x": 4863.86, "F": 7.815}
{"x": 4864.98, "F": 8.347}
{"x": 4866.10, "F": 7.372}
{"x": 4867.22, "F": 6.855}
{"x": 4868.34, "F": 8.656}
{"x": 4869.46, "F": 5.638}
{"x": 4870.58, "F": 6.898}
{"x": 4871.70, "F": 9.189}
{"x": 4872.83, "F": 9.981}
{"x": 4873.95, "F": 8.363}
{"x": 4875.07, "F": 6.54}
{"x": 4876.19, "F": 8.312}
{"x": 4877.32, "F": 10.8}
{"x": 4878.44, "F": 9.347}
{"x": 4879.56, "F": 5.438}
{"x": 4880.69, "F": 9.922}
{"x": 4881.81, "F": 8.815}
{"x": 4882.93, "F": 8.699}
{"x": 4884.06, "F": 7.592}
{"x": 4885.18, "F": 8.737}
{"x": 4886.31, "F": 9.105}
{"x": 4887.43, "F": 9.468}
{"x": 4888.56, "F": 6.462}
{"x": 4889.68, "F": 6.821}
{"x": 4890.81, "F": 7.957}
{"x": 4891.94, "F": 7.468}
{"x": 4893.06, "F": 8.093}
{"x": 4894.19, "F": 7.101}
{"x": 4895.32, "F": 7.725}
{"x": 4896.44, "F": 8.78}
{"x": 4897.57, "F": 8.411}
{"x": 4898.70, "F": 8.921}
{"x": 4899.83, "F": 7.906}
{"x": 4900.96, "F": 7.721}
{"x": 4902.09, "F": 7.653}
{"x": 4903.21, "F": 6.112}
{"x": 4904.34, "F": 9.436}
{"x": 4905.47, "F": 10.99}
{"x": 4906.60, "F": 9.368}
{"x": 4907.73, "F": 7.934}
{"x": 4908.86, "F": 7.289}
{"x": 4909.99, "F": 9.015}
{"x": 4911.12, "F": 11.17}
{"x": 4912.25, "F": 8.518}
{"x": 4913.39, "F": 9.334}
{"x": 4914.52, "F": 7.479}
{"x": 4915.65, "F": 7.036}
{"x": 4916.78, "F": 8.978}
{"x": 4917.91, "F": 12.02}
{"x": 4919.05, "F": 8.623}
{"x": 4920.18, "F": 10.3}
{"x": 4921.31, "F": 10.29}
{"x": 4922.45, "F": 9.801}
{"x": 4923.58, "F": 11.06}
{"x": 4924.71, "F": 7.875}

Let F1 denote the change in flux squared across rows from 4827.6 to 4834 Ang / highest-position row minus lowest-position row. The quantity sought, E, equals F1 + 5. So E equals -27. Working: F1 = -32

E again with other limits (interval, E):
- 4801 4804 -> 39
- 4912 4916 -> -18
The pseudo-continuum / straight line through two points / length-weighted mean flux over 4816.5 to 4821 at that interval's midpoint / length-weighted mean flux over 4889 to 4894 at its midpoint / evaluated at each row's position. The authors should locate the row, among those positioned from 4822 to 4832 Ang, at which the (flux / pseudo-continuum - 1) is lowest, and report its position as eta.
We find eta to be 4823.71 Ang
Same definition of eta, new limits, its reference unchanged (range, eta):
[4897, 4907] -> 4903.21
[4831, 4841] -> 4838.17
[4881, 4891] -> 4888.56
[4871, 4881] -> 4879.56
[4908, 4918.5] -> 4915.65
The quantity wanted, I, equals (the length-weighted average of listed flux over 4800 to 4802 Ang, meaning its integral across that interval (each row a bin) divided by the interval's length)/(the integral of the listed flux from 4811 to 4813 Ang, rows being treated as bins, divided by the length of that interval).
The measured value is 1.04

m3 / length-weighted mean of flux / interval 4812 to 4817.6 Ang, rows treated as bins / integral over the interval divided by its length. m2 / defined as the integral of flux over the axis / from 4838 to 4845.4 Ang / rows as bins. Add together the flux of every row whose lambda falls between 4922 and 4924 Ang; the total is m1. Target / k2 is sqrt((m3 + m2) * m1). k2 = 41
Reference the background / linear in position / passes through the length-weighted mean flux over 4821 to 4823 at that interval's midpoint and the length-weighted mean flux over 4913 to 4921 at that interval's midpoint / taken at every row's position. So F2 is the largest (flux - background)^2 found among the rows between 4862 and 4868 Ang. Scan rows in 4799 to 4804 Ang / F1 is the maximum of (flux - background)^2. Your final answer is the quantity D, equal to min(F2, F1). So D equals 8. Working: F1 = 8.3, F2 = 77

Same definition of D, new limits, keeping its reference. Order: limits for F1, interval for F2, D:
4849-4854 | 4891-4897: 4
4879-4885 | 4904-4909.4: 4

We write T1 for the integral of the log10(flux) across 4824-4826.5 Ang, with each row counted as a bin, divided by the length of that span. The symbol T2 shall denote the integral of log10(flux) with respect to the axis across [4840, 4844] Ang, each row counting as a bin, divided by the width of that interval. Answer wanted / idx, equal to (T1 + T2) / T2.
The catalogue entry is 1.87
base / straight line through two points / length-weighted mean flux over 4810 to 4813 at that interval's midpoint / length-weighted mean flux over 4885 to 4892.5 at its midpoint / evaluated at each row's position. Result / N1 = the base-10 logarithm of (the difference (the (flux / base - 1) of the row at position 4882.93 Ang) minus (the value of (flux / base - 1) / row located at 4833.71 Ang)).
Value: -0.61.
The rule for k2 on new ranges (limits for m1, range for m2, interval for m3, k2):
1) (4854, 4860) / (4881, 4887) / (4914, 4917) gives 51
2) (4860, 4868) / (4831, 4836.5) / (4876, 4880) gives 78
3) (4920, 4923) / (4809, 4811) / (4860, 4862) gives 39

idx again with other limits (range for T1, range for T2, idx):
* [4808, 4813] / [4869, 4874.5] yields 2.03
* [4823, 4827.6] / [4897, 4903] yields 1.95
